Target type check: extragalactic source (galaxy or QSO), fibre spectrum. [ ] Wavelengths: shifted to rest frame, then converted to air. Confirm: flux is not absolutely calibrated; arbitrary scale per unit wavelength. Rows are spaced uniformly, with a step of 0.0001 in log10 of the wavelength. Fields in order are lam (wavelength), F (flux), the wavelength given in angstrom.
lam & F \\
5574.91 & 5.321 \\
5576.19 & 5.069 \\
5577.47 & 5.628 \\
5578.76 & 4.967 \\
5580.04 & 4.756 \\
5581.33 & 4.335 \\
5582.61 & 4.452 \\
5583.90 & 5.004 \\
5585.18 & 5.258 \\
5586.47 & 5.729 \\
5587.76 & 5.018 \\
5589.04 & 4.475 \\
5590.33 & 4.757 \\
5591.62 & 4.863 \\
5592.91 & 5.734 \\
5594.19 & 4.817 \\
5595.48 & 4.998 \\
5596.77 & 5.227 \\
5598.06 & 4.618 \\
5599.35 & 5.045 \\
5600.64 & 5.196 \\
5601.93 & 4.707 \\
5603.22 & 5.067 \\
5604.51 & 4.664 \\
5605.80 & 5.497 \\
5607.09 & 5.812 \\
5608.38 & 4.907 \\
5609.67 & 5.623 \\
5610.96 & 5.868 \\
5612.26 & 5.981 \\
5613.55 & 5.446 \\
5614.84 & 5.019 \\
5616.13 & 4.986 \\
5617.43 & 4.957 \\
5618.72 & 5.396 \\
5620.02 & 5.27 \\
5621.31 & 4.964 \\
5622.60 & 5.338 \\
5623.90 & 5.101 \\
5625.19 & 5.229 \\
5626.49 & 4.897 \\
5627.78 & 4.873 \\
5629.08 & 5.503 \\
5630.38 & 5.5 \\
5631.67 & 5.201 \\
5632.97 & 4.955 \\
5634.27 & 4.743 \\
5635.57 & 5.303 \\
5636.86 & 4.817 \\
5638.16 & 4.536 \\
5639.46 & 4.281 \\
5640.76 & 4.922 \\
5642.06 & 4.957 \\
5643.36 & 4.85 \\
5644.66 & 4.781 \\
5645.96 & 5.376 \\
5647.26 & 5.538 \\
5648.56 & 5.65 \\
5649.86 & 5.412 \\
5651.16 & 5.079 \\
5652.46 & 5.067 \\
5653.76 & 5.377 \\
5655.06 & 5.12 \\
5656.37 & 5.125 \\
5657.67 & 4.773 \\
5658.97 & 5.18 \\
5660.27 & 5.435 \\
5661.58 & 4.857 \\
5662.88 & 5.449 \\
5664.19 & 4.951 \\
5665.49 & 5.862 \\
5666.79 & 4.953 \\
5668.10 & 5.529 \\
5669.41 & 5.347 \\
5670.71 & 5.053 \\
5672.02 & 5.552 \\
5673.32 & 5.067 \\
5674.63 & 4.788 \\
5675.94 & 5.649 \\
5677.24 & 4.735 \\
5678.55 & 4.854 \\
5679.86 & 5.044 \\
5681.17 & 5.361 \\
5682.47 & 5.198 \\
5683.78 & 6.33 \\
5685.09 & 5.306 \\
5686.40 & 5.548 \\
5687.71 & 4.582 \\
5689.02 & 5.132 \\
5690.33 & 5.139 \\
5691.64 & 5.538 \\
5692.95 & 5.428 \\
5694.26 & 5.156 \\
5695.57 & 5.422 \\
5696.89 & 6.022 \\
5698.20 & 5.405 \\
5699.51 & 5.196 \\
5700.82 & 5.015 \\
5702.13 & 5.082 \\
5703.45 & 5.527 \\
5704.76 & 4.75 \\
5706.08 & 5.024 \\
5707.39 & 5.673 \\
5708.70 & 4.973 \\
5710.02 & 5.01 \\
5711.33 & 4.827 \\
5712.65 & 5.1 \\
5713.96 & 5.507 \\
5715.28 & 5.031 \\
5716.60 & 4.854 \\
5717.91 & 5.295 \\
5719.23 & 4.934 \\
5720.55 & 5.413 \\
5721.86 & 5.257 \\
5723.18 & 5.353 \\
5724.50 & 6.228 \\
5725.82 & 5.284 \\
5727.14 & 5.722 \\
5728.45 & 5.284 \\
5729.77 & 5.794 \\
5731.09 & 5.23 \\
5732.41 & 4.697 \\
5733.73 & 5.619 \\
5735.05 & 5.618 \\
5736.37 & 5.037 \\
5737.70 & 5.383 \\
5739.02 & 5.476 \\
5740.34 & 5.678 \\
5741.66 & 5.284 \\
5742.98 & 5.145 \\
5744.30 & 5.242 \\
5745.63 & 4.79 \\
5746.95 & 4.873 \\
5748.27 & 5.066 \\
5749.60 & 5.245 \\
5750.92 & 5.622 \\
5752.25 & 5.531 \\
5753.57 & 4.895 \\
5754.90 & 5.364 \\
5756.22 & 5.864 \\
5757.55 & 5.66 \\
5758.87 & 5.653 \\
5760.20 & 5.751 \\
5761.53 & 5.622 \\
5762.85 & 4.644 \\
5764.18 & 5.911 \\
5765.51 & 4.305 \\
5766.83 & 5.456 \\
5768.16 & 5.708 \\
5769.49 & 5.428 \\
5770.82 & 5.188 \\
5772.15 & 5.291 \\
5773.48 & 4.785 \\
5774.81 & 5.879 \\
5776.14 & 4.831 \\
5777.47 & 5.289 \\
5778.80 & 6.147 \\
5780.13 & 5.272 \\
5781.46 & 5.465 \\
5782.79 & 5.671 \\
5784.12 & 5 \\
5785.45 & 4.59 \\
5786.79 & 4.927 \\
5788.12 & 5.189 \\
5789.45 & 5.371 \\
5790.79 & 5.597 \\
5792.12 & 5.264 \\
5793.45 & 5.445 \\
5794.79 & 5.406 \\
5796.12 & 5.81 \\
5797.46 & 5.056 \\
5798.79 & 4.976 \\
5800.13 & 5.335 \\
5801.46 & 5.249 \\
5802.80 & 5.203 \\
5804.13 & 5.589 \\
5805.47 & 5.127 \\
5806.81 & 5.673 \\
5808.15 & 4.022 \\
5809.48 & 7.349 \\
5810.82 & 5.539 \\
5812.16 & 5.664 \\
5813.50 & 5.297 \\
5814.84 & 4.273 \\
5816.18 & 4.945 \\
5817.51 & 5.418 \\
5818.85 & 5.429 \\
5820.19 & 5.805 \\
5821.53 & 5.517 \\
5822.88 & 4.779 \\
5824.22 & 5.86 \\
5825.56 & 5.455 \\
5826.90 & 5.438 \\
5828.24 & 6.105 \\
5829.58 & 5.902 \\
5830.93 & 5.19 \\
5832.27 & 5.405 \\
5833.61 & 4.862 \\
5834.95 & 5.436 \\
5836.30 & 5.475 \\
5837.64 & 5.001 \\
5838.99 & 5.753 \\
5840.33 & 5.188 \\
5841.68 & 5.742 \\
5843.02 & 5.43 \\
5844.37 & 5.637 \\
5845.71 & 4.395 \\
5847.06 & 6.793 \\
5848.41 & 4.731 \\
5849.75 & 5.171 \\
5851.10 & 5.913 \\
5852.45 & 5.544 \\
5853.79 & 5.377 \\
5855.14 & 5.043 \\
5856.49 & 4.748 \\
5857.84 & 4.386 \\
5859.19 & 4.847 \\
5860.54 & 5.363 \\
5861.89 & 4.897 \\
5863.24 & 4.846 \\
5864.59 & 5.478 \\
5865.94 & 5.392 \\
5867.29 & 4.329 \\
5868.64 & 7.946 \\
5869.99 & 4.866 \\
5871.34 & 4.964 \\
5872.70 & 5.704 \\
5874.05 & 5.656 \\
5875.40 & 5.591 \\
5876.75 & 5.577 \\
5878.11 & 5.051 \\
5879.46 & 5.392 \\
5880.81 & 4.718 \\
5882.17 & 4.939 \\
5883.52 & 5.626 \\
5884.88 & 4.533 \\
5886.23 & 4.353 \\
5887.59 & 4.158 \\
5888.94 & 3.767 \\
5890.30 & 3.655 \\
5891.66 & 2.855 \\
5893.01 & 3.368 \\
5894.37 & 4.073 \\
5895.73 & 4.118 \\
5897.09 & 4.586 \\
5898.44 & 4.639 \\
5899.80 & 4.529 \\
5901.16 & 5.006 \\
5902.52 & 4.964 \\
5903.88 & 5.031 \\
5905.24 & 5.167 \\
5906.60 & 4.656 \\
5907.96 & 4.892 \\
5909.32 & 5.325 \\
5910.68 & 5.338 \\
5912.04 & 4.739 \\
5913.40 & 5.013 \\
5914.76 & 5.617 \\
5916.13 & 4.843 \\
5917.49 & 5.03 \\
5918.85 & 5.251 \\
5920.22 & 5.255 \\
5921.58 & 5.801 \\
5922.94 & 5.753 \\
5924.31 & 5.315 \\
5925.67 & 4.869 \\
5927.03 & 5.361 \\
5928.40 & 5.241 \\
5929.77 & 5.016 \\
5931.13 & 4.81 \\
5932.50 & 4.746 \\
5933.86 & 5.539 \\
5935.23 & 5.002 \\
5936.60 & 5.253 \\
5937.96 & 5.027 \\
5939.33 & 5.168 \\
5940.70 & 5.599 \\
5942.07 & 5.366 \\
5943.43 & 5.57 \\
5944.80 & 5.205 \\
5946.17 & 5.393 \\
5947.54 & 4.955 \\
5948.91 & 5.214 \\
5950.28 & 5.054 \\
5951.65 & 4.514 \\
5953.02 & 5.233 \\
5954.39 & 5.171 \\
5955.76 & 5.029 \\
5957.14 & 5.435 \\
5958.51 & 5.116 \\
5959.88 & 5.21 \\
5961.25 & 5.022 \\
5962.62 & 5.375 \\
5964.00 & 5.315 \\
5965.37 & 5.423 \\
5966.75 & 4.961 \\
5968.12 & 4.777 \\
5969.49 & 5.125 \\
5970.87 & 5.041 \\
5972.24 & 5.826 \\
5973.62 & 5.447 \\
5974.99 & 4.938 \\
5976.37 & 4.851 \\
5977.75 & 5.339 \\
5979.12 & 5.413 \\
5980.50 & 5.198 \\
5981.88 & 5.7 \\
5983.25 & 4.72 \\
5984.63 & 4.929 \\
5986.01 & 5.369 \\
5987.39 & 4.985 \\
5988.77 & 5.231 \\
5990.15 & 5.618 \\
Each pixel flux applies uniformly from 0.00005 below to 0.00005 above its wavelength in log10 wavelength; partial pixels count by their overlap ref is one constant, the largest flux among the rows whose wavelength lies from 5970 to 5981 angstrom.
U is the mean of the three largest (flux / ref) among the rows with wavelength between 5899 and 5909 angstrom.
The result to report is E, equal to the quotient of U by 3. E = 0.290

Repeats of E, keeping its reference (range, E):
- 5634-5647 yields 0.298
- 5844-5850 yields 0.336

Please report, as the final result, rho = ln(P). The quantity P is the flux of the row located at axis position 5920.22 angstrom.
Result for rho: 1.66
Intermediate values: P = 5.255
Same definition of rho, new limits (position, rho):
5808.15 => 1.39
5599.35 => 1.62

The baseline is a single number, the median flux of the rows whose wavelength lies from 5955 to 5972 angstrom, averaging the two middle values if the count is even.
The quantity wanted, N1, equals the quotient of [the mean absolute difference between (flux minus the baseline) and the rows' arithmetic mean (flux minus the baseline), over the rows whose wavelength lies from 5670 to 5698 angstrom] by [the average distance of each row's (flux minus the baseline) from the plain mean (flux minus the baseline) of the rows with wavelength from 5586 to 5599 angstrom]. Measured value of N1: 1.0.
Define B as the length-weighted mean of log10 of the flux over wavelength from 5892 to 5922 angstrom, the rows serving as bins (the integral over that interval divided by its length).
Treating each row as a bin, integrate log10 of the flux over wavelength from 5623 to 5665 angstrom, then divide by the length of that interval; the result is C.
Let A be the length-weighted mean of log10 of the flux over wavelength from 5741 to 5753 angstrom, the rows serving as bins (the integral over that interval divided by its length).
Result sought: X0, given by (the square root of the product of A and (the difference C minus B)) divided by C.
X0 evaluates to 0.186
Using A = 0.715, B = 0.6820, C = 0.706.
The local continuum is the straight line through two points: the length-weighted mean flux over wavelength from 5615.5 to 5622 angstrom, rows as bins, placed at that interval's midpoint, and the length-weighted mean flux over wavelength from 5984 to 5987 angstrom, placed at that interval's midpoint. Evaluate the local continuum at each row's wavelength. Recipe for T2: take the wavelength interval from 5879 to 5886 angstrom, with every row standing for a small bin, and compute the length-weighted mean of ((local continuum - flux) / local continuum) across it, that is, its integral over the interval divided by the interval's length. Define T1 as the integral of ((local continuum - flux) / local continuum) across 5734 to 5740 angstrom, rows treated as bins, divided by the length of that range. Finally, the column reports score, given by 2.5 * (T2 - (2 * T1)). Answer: 0.4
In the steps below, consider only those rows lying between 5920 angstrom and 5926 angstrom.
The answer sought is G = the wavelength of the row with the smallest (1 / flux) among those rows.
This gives 5921.58 angstrom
